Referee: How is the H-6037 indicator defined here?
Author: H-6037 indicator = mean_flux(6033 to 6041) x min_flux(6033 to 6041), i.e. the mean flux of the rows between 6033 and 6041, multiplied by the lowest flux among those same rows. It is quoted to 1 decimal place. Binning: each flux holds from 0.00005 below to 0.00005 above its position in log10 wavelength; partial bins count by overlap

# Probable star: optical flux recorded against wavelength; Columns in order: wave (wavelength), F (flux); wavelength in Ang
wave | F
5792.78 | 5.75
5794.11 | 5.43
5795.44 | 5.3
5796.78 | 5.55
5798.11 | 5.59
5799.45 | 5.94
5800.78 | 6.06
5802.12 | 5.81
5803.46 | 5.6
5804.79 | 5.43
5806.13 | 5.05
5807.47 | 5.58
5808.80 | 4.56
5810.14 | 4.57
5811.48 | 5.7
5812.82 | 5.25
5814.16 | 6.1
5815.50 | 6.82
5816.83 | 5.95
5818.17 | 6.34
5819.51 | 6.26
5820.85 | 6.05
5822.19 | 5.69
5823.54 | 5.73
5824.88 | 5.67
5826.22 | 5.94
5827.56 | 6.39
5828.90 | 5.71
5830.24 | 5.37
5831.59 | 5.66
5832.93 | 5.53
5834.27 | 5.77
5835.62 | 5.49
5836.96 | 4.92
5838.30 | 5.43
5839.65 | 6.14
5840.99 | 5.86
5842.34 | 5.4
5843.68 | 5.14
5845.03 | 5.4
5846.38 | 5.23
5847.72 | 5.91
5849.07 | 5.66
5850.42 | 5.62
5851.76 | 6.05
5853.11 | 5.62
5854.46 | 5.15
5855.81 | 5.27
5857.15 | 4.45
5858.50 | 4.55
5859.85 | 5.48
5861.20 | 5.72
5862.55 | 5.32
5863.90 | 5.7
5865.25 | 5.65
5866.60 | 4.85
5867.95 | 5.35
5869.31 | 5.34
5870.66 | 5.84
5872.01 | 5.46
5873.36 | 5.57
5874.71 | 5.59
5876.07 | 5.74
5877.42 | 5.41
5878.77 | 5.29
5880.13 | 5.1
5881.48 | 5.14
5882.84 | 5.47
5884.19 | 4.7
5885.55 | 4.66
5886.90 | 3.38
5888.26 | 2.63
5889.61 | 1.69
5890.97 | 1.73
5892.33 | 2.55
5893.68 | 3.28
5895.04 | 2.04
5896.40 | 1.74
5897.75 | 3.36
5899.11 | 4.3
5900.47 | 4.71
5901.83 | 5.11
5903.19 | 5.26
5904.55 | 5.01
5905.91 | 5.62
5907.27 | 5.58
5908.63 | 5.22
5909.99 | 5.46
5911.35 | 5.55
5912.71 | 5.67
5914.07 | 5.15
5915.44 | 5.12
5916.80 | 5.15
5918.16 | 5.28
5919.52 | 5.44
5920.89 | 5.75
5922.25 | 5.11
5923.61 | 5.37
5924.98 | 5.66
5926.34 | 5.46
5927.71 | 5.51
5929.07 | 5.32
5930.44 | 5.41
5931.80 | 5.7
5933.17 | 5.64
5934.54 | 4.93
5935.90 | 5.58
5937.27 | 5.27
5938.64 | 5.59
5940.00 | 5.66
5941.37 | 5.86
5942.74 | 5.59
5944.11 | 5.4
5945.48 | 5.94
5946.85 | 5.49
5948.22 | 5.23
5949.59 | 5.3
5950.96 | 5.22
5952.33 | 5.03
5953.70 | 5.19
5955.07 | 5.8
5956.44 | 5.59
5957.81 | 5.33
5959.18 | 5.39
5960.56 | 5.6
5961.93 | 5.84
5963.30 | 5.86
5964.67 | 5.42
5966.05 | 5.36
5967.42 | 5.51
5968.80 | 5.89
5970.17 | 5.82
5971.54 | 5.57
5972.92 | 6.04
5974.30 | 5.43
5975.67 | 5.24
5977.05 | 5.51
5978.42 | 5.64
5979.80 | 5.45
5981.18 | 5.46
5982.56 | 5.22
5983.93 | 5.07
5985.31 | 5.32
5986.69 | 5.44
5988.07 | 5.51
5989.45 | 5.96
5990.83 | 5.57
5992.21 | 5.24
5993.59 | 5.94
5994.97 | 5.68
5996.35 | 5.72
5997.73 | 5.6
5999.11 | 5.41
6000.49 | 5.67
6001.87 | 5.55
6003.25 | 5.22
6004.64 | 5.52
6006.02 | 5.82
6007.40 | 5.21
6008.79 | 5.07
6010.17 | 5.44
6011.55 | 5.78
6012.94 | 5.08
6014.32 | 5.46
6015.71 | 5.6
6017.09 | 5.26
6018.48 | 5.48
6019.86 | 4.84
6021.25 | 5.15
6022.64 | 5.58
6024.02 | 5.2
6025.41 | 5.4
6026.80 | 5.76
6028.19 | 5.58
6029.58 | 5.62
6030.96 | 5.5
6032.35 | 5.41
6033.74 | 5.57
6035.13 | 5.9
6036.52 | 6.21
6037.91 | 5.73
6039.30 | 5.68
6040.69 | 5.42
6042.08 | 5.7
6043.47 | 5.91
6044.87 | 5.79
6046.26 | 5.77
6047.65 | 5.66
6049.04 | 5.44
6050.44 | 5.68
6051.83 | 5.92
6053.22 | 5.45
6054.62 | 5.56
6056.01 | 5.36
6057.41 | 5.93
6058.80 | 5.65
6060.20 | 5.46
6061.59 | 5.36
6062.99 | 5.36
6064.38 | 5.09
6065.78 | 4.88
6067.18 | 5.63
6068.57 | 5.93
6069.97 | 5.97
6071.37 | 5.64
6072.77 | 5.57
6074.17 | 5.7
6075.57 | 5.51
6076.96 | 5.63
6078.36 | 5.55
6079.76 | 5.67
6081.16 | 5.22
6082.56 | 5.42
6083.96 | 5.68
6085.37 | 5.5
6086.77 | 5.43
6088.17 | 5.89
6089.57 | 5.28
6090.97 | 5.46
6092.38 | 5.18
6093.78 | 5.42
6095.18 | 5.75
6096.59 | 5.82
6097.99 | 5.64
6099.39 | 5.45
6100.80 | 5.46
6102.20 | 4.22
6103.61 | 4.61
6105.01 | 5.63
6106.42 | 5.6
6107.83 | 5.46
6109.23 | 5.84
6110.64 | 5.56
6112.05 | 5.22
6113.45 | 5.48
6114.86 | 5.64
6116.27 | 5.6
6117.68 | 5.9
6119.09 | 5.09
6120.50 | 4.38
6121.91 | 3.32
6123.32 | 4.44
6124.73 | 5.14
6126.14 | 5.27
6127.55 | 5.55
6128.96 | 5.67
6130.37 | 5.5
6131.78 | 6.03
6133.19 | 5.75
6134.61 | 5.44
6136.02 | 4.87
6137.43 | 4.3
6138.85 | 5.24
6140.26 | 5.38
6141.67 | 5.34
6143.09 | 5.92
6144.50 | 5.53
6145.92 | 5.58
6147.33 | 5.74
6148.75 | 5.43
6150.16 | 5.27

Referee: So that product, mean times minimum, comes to 31.2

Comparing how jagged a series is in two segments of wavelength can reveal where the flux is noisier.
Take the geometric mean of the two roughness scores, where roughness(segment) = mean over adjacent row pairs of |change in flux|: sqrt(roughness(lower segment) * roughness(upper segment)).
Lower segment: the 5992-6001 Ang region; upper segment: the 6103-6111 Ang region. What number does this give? 0.31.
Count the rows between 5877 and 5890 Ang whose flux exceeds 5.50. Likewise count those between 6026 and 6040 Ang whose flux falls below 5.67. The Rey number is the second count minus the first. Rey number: 5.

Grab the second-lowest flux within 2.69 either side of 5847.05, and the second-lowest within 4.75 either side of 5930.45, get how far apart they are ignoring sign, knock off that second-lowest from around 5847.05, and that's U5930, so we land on -5.3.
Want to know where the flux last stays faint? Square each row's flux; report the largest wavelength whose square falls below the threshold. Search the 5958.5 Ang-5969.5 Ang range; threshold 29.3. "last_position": 5966.05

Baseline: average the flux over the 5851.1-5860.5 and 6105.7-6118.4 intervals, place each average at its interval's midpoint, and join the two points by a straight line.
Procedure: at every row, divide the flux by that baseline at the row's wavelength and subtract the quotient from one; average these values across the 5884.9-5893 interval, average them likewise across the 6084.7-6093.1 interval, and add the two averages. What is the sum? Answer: 0.492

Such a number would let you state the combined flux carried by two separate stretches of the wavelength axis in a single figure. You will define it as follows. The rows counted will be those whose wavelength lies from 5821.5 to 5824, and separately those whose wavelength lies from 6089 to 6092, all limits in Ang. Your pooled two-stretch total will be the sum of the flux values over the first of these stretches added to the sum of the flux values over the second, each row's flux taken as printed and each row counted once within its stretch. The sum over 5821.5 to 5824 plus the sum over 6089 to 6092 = 22.2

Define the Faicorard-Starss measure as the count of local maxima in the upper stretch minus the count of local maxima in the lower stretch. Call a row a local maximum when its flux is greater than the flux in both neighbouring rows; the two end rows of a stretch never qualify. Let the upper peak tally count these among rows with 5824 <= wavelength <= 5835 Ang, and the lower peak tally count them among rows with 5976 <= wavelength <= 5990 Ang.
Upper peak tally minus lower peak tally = 0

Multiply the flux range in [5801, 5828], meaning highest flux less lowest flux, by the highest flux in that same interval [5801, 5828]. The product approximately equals 15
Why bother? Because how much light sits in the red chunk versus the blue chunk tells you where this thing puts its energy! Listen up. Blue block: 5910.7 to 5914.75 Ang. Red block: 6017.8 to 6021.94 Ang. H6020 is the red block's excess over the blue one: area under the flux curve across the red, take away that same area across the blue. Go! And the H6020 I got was -0.8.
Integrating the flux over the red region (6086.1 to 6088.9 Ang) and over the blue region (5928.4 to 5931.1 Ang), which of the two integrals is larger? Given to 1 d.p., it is 15.9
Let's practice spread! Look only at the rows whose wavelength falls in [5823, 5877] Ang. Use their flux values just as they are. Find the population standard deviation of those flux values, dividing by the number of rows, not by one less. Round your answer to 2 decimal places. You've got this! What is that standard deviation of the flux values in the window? 0.38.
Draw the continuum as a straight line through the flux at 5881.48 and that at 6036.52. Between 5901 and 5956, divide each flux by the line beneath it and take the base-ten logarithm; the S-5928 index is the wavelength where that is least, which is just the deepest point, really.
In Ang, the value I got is 5952.33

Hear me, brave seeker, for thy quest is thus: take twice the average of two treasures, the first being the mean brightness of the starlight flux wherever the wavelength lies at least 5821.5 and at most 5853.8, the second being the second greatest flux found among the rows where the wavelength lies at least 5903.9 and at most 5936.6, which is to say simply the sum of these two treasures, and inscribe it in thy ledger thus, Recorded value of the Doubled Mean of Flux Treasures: 11.3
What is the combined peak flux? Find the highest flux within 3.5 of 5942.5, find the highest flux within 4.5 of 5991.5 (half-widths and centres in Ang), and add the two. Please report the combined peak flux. 11.9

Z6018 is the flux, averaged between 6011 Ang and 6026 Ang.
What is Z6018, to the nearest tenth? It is 5.3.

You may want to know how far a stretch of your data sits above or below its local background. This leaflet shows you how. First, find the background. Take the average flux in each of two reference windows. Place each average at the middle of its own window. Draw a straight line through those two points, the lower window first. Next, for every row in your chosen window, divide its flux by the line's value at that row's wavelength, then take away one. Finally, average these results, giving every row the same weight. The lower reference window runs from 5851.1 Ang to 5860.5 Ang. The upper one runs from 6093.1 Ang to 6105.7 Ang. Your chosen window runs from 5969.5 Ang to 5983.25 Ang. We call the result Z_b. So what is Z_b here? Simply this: 0.049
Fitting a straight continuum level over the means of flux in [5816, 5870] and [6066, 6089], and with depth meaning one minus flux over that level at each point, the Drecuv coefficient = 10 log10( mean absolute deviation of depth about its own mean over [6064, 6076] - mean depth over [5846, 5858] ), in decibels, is -17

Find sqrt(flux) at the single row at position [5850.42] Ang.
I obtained 2.37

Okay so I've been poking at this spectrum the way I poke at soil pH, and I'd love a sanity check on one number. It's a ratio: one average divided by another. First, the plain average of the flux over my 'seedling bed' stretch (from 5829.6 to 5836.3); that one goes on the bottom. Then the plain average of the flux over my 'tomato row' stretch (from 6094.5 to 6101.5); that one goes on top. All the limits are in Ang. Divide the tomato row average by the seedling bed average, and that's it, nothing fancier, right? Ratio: 1.01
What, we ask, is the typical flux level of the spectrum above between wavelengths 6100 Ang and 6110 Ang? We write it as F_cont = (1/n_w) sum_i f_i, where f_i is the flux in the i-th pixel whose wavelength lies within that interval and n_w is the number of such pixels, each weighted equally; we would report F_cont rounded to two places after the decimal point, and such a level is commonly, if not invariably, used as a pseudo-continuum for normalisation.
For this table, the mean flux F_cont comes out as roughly 5.26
